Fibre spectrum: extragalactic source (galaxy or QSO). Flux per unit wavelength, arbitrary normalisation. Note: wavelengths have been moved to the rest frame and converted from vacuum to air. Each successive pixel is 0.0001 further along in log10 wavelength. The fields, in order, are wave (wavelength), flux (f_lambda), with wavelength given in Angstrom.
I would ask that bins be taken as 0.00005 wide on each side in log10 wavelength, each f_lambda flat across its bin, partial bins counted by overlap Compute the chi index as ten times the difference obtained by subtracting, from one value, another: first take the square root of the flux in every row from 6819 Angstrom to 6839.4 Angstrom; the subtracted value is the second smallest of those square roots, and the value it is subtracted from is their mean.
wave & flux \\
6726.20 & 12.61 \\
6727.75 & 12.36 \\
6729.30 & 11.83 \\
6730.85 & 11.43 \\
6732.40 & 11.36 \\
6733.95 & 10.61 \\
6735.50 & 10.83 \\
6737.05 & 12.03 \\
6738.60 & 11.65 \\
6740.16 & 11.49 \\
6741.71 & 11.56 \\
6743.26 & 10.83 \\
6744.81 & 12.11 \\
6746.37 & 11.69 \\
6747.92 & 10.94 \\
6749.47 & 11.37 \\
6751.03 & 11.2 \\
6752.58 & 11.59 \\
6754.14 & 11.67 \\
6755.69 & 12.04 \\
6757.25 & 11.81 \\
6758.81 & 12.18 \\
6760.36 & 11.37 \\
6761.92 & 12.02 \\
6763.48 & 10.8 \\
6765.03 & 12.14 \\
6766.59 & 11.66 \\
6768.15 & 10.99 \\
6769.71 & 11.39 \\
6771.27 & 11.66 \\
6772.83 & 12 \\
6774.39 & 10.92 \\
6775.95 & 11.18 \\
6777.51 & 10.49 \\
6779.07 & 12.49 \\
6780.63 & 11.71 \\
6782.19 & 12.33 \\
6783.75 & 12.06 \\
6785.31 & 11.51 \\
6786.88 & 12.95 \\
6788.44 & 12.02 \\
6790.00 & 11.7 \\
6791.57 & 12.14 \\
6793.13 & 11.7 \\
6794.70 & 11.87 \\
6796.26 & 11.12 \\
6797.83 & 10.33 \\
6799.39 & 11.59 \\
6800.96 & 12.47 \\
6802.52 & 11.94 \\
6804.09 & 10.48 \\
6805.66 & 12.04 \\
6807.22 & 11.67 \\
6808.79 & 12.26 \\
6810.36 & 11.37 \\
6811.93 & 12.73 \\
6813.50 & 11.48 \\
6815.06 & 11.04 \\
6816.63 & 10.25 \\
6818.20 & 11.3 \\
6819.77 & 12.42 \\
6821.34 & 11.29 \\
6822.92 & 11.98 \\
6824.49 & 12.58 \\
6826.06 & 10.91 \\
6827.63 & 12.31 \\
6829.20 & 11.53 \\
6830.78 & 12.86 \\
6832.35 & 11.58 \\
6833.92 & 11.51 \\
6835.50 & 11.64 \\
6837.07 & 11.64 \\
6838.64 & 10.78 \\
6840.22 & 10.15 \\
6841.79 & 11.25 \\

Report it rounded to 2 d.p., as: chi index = 1.27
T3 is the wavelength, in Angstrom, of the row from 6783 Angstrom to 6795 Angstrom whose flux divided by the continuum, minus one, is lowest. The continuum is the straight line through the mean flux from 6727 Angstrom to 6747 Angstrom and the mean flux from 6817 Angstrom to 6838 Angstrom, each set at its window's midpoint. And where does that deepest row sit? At 6785.31 Angstrom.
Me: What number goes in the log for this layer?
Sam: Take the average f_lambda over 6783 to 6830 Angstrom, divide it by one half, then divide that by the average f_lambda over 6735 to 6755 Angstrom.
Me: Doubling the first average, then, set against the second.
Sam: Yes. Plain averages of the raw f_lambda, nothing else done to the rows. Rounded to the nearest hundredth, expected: 2.04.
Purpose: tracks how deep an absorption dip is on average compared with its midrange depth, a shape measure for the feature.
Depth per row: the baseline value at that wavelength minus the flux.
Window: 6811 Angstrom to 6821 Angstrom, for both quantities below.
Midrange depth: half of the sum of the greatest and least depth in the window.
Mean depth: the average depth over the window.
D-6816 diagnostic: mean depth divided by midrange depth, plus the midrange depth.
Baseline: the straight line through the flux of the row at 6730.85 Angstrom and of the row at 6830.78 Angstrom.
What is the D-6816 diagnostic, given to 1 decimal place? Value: 2.1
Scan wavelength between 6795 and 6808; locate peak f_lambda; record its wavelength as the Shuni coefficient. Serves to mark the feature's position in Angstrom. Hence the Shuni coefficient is 6800.96 Angstrom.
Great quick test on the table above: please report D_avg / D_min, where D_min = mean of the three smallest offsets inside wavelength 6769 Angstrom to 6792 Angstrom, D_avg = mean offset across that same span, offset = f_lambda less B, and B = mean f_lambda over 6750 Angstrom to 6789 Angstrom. -0.10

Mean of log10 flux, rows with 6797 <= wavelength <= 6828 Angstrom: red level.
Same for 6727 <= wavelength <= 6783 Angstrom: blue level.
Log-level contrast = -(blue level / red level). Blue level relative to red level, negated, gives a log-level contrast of -1.00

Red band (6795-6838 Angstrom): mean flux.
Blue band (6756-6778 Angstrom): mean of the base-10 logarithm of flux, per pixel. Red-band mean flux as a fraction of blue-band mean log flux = 11.0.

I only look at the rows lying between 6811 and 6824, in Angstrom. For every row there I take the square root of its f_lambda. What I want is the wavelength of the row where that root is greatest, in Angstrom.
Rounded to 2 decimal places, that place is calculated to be 6811.93 Angstrom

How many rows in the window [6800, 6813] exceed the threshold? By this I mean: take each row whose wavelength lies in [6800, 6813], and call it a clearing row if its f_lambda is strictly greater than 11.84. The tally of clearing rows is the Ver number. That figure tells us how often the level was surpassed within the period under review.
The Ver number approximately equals 5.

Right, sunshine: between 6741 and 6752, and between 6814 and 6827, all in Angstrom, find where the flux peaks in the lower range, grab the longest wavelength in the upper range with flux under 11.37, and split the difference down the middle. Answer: 6785.4 Angstrom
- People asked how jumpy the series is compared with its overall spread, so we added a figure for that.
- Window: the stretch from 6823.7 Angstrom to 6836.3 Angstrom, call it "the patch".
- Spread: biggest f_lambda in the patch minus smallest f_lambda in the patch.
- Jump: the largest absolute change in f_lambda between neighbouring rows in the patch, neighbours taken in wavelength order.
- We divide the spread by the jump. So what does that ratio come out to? 1.2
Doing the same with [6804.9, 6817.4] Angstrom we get 1.8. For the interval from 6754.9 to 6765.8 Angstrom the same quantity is 1.0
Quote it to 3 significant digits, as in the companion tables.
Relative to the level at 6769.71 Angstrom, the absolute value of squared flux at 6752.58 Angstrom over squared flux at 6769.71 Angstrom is 1.04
